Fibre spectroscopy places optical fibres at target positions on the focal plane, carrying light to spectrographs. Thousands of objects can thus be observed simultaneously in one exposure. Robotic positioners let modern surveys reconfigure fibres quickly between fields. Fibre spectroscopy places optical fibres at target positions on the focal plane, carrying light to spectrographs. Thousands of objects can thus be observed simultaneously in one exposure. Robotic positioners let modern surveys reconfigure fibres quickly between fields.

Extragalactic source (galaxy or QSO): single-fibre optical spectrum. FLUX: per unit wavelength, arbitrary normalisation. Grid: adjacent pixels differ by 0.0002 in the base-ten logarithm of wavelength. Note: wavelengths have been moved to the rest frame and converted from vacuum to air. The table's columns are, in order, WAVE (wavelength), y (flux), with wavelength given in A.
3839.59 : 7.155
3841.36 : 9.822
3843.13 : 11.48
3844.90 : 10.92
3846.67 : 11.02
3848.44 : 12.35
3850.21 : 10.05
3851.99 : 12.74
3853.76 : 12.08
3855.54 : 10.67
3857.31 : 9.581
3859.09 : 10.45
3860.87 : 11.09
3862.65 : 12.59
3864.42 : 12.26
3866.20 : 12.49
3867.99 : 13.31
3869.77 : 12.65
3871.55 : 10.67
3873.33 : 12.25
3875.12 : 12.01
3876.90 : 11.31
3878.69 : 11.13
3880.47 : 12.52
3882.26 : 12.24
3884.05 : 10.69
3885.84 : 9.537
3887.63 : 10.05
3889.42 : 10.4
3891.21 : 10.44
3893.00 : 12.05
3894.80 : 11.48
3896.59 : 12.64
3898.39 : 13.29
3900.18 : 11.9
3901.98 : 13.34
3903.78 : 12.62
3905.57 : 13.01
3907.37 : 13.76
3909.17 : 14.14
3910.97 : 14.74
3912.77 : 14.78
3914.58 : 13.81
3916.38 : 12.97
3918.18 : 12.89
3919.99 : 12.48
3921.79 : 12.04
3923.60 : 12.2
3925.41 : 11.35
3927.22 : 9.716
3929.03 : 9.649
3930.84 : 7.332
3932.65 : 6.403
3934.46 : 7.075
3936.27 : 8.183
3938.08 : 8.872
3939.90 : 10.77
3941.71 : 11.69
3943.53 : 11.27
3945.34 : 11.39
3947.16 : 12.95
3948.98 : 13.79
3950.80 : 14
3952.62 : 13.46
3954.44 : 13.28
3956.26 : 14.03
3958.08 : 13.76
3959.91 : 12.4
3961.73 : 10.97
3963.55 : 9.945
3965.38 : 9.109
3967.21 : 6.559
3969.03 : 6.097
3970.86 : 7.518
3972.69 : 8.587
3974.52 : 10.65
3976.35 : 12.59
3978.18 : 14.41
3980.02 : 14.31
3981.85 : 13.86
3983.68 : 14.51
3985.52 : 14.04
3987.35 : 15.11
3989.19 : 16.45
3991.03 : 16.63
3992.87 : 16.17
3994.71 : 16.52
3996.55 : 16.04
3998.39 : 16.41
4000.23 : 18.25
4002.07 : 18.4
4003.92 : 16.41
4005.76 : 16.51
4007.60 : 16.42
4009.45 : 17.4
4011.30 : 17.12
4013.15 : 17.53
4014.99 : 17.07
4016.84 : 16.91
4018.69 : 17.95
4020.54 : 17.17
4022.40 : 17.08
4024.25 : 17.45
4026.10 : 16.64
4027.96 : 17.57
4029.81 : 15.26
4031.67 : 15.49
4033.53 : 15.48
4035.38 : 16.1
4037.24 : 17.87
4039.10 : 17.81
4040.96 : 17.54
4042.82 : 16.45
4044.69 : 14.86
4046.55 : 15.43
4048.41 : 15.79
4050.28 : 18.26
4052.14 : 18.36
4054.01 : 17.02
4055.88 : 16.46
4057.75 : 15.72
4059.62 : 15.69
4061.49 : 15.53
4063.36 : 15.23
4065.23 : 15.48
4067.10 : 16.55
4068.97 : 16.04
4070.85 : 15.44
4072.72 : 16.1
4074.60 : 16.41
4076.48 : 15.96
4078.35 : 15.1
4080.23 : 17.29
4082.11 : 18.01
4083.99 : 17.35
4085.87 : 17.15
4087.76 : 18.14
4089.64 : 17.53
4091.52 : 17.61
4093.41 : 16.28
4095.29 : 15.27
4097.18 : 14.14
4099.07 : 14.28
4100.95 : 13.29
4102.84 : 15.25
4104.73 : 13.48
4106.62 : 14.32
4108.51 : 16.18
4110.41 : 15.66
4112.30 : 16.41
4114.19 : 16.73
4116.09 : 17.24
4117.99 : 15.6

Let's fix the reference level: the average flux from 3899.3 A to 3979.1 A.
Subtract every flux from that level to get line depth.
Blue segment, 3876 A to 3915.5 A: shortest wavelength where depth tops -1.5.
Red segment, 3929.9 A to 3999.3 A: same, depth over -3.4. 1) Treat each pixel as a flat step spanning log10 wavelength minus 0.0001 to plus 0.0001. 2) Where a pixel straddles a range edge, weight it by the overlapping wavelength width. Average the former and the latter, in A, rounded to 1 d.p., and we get 3903.9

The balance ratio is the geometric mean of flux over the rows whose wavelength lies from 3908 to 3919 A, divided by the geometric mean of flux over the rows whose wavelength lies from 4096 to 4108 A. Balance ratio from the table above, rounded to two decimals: 0.98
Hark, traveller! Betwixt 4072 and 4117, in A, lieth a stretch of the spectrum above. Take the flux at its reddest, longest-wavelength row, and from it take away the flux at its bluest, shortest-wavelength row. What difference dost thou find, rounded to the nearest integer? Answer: 1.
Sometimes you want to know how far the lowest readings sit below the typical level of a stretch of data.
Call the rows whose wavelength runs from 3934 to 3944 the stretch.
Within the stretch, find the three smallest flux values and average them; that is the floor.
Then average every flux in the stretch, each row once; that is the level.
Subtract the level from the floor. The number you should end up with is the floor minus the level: -1.6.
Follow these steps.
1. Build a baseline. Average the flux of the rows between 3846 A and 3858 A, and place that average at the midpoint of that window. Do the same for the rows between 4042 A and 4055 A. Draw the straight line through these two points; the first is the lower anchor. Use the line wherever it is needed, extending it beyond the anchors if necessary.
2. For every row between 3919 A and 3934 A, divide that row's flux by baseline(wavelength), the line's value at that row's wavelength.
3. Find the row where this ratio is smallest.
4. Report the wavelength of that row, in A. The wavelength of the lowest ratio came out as 3932.65 A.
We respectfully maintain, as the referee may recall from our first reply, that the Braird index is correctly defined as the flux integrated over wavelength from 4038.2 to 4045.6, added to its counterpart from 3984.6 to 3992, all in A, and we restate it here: 238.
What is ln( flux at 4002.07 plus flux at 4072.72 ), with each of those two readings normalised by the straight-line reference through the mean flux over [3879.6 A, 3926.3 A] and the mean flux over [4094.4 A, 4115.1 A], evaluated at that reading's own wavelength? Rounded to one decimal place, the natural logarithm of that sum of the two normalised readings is 0.9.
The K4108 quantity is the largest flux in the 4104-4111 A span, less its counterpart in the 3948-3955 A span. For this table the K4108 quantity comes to 2.2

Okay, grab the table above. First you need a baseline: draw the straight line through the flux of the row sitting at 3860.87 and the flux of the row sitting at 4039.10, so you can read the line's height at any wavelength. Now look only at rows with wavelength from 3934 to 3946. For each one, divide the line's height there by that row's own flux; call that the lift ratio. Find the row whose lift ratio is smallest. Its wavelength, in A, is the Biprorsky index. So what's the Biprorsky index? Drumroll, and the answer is 3941.71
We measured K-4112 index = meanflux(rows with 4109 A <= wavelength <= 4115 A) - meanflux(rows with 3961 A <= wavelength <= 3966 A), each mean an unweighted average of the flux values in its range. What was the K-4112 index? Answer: 6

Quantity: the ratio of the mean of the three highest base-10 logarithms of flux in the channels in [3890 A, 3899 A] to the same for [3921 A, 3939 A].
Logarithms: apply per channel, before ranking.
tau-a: 1.03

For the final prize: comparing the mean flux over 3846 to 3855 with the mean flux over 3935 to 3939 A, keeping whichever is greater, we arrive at 11.6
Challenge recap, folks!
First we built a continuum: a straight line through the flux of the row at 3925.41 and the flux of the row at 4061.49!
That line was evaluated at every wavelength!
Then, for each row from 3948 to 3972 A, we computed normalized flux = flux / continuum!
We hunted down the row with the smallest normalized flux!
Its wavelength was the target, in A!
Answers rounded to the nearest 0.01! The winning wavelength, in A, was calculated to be 3969.03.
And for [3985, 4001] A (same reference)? 3985.52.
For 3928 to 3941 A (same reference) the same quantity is 3932.65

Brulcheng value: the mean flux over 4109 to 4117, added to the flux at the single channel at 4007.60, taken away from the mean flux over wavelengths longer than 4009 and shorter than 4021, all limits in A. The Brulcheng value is -16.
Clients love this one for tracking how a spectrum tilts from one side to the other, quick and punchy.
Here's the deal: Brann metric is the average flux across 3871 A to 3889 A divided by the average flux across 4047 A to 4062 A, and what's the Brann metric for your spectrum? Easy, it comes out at 0.677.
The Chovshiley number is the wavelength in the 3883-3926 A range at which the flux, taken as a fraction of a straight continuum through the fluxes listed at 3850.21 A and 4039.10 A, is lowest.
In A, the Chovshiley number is 3885.84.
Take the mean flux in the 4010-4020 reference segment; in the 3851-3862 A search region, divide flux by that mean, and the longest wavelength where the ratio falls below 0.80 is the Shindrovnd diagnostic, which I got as 3860.87 A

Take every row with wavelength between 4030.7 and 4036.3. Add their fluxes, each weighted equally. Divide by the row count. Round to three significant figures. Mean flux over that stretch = 15.7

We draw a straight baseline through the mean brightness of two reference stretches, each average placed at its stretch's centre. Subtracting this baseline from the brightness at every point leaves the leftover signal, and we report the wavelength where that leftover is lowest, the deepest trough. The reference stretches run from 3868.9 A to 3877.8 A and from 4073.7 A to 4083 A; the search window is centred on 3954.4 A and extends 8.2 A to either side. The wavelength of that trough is 3961.73 A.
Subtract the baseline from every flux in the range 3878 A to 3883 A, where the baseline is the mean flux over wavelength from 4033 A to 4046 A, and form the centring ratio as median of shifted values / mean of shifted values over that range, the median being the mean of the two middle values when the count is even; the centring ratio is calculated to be 0.94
